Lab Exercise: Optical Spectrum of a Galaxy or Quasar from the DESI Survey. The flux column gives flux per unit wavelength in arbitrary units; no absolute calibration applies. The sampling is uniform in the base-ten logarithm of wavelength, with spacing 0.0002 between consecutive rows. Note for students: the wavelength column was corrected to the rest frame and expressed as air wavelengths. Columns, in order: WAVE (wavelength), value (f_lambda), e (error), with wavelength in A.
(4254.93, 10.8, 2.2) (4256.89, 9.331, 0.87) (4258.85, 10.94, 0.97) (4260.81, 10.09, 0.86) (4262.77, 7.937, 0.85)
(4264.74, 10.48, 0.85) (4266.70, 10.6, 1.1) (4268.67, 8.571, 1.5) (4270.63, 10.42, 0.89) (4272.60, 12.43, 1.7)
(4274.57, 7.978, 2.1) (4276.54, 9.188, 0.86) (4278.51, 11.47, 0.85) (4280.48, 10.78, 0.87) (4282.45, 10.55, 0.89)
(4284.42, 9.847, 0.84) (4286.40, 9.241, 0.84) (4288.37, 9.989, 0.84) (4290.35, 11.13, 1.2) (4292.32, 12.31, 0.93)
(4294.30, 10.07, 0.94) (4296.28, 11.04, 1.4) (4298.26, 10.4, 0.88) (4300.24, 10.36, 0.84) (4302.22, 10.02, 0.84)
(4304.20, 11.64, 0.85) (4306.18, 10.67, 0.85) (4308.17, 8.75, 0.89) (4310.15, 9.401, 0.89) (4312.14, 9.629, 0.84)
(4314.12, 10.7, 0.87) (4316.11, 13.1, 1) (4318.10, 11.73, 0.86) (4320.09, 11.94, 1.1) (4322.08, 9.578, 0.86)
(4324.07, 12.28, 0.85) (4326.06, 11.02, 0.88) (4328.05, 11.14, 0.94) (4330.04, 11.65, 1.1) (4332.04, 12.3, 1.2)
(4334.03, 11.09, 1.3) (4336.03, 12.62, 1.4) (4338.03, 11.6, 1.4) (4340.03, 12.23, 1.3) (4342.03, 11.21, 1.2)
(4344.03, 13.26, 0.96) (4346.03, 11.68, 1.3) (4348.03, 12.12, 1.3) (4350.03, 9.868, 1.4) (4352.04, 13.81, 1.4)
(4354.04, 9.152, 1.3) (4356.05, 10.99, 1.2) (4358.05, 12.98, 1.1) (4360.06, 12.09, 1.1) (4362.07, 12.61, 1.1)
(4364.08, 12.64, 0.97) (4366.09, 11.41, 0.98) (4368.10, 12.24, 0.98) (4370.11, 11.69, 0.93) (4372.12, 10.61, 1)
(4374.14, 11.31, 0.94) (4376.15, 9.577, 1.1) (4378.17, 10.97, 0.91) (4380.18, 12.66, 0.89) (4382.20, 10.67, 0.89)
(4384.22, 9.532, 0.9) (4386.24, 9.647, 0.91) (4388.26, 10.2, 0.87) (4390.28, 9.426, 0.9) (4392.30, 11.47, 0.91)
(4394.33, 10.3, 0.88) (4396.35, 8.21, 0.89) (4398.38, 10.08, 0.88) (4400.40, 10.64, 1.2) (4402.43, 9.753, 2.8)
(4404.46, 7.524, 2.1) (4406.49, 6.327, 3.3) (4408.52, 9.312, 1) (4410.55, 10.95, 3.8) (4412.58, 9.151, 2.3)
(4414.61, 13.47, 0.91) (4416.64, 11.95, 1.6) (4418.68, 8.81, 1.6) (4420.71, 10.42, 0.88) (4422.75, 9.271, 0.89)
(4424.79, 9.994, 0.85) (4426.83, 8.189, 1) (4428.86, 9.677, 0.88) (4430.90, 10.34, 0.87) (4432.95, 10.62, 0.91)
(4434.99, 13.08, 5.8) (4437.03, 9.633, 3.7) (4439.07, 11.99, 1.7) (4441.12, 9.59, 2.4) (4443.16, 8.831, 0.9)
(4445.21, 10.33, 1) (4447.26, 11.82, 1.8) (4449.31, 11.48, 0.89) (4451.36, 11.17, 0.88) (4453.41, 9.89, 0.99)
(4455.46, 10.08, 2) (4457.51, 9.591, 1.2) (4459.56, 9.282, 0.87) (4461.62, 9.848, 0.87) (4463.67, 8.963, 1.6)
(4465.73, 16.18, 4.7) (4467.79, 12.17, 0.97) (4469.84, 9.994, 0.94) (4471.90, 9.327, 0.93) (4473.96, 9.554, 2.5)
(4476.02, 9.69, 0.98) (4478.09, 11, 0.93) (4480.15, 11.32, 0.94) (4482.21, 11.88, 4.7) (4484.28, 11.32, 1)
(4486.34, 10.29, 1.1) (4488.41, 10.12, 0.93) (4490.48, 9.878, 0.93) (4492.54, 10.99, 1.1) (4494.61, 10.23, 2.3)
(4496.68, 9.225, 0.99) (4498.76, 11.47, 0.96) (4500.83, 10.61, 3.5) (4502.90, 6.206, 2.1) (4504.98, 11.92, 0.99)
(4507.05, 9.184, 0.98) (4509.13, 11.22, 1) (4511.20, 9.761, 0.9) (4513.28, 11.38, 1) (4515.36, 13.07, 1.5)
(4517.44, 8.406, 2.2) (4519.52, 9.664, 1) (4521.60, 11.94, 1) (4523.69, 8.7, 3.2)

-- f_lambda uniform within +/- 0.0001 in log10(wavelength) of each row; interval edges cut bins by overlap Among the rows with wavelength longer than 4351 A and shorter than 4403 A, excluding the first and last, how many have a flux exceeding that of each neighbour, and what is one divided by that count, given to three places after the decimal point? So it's 0.125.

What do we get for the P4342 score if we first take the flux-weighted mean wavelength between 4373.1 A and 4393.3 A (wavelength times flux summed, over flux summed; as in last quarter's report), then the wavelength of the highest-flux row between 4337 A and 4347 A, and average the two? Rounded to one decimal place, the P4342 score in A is 4363.6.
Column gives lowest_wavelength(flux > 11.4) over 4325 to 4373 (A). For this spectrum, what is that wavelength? 4330.04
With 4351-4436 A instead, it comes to 4352.04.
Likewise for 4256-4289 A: 4272.60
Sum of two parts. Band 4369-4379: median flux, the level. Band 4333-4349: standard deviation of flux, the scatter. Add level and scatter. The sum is 11.7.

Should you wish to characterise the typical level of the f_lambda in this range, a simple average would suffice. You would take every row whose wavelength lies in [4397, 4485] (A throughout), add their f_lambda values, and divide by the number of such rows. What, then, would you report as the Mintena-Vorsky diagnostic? 10.3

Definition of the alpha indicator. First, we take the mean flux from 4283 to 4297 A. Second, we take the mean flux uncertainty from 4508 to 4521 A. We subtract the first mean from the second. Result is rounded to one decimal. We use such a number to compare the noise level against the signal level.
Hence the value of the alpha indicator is -9.3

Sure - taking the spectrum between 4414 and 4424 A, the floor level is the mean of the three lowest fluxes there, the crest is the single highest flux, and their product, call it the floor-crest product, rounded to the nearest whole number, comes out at 128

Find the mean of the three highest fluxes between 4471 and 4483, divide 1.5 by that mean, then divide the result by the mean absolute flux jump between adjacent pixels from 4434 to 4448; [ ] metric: 0.066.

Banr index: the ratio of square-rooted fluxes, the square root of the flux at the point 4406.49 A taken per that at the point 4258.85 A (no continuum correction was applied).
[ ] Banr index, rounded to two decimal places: 0.76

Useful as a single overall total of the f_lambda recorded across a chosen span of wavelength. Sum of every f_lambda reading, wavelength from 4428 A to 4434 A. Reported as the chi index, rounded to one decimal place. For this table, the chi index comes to 30.6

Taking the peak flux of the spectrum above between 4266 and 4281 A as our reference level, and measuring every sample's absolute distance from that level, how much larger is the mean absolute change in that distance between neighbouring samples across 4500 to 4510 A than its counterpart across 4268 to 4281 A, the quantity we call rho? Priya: 1.6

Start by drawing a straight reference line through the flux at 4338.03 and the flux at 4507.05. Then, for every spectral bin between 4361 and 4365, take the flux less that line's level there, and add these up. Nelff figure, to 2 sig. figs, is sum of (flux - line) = 2.8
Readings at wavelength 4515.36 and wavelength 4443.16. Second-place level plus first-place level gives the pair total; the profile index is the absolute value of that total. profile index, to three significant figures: 21.9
